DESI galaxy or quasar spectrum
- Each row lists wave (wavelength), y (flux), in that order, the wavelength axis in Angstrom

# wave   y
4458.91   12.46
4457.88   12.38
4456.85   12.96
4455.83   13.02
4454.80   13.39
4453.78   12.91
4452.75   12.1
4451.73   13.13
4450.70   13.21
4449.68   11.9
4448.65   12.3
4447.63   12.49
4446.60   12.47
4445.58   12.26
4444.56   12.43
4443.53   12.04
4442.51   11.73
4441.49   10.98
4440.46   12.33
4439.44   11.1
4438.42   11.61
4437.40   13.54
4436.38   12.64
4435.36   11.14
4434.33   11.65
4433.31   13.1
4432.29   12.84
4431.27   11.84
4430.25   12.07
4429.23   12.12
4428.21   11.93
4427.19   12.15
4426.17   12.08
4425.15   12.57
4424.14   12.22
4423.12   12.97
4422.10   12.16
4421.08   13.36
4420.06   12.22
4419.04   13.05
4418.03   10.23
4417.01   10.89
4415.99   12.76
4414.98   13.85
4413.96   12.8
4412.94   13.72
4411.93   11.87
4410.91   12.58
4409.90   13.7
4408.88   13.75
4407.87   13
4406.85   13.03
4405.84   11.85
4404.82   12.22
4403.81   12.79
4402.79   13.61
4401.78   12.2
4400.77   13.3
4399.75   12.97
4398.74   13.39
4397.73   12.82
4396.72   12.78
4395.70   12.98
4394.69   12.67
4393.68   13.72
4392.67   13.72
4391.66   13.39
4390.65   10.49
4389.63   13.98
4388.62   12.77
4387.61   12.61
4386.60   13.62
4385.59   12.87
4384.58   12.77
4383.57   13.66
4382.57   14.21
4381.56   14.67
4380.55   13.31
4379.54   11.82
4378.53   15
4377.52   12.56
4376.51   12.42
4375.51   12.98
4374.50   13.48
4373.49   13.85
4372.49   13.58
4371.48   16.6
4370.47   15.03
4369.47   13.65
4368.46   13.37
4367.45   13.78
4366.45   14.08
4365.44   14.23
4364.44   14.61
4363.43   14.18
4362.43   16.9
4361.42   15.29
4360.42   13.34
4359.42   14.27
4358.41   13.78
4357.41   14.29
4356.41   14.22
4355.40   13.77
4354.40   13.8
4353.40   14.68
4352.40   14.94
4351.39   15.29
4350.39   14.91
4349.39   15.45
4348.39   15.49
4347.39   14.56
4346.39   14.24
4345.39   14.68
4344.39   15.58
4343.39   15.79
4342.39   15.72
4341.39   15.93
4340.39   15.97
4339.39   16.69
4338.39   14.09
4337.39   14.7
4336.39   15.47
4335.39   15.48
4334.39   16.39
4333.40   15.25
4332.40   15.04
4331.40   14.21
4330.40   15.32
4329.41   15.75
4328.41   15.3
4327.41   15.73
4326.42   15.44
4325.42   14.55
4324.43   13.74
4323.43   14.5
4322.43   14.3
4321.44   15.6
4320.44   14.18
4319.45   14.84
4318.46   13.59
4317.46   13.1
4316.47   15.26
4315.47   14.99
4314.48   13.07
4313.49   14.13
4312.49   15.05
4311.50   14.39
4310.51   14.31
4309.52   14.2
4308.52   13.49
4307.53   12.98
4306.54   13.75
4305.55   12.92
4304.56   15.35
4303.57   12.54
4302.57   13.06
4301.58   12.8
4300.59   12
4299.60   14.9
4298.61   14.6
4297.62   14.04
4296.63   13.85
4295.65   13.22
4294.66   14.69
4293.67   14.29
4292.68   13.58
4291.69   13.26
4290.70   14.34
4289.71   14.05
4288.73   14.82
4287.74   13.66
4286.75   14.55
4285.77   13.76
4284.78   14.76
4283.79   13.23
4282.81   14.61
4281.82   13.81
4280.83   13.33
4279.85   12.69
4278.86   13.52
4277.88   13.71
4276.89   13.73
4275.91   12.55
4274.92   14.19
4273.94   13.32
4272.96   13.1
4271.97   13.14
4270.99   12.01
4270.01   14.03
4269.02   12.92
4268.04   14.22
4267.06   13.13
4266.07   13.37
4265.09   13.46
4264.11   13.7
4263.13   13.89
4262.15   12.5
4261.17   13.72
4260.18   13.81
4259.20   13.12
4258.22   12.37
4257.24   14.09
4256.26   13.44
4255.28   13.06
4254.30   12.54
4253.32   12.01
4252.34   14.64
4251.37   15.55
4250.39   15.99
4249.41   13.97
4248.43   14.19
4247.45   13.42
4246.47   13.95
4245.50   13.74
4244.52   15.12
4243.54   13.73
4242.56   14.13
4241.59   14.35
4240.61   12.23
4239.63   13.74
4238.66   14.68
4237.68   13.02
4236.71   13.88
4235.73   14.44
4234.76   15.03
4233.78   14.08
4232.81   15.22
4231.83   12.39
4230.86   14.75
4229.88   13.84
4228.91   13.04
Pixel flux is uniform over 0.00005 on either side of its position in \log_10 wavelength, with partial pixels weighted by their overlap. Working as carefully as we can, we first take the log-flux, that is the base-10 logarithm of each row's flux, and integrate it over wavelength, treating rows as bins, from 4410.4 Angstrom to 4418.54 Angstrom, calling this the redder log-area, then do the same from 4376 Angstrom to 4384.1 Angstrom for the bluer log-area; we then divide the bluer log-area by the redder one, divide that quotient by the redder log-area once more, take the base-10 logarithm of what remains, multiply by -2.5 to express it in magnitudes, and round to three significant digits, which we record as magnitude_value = 2.34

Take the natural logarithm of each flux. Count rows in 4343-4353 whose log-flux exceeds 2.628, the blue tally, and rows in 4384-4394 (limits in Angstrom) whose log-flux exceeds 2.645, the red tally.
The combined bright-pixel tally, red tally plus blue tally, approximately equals 10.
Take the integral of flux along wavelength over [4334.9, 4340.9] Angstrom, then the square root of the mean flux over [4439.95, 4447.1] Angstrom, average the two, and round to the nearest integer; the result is 48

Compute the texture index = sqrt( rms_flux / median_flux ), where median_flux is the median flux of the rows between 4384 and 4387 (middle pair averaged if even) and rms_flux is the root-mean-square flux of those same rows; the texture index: 1.01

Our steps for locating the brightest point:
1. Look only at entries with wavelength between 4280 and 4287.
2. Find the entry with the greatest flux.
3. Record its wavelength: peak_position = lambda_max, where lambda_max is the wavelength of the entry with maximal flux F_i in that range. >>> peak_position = 4284.78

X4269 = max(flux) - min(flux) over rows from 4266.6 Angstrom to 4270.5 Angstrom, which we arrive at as 1.30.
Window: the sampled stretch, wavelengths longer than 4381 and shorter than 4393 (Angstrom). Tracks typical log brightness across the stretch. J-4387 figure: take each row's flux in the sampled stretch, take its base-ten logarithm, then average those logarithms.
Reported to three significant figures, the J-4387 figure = 1.12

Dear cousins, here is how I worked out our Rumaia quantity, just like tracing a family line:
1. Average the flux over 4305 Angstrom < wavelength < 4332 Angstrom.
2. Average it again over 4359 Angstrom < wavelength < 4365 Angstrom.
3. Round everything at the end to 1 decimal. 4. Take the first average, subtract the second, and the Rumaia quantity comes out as -0.4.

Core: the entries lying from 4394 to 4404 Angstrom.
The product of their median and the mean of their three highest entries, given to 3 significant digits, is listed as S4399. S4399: 173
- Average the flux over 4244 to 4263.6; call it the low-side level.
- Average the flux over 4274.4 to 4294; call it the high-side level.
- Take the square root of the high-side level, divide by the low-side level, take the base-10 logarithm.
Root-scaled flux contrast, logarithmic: -0.568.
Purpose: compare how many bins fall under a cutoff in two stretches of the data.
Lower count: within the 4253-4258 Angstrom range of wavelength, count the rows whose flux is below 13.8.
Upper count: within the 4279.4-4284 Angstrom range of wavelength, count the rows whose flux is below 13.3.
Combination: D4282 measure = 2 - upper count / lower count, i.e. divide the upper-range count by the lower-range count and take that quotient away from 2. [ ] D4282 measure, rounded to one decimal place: 1.5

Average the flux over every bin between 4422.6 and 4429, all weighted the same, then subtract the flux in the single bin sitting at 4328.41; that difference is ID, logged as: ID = -3.0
